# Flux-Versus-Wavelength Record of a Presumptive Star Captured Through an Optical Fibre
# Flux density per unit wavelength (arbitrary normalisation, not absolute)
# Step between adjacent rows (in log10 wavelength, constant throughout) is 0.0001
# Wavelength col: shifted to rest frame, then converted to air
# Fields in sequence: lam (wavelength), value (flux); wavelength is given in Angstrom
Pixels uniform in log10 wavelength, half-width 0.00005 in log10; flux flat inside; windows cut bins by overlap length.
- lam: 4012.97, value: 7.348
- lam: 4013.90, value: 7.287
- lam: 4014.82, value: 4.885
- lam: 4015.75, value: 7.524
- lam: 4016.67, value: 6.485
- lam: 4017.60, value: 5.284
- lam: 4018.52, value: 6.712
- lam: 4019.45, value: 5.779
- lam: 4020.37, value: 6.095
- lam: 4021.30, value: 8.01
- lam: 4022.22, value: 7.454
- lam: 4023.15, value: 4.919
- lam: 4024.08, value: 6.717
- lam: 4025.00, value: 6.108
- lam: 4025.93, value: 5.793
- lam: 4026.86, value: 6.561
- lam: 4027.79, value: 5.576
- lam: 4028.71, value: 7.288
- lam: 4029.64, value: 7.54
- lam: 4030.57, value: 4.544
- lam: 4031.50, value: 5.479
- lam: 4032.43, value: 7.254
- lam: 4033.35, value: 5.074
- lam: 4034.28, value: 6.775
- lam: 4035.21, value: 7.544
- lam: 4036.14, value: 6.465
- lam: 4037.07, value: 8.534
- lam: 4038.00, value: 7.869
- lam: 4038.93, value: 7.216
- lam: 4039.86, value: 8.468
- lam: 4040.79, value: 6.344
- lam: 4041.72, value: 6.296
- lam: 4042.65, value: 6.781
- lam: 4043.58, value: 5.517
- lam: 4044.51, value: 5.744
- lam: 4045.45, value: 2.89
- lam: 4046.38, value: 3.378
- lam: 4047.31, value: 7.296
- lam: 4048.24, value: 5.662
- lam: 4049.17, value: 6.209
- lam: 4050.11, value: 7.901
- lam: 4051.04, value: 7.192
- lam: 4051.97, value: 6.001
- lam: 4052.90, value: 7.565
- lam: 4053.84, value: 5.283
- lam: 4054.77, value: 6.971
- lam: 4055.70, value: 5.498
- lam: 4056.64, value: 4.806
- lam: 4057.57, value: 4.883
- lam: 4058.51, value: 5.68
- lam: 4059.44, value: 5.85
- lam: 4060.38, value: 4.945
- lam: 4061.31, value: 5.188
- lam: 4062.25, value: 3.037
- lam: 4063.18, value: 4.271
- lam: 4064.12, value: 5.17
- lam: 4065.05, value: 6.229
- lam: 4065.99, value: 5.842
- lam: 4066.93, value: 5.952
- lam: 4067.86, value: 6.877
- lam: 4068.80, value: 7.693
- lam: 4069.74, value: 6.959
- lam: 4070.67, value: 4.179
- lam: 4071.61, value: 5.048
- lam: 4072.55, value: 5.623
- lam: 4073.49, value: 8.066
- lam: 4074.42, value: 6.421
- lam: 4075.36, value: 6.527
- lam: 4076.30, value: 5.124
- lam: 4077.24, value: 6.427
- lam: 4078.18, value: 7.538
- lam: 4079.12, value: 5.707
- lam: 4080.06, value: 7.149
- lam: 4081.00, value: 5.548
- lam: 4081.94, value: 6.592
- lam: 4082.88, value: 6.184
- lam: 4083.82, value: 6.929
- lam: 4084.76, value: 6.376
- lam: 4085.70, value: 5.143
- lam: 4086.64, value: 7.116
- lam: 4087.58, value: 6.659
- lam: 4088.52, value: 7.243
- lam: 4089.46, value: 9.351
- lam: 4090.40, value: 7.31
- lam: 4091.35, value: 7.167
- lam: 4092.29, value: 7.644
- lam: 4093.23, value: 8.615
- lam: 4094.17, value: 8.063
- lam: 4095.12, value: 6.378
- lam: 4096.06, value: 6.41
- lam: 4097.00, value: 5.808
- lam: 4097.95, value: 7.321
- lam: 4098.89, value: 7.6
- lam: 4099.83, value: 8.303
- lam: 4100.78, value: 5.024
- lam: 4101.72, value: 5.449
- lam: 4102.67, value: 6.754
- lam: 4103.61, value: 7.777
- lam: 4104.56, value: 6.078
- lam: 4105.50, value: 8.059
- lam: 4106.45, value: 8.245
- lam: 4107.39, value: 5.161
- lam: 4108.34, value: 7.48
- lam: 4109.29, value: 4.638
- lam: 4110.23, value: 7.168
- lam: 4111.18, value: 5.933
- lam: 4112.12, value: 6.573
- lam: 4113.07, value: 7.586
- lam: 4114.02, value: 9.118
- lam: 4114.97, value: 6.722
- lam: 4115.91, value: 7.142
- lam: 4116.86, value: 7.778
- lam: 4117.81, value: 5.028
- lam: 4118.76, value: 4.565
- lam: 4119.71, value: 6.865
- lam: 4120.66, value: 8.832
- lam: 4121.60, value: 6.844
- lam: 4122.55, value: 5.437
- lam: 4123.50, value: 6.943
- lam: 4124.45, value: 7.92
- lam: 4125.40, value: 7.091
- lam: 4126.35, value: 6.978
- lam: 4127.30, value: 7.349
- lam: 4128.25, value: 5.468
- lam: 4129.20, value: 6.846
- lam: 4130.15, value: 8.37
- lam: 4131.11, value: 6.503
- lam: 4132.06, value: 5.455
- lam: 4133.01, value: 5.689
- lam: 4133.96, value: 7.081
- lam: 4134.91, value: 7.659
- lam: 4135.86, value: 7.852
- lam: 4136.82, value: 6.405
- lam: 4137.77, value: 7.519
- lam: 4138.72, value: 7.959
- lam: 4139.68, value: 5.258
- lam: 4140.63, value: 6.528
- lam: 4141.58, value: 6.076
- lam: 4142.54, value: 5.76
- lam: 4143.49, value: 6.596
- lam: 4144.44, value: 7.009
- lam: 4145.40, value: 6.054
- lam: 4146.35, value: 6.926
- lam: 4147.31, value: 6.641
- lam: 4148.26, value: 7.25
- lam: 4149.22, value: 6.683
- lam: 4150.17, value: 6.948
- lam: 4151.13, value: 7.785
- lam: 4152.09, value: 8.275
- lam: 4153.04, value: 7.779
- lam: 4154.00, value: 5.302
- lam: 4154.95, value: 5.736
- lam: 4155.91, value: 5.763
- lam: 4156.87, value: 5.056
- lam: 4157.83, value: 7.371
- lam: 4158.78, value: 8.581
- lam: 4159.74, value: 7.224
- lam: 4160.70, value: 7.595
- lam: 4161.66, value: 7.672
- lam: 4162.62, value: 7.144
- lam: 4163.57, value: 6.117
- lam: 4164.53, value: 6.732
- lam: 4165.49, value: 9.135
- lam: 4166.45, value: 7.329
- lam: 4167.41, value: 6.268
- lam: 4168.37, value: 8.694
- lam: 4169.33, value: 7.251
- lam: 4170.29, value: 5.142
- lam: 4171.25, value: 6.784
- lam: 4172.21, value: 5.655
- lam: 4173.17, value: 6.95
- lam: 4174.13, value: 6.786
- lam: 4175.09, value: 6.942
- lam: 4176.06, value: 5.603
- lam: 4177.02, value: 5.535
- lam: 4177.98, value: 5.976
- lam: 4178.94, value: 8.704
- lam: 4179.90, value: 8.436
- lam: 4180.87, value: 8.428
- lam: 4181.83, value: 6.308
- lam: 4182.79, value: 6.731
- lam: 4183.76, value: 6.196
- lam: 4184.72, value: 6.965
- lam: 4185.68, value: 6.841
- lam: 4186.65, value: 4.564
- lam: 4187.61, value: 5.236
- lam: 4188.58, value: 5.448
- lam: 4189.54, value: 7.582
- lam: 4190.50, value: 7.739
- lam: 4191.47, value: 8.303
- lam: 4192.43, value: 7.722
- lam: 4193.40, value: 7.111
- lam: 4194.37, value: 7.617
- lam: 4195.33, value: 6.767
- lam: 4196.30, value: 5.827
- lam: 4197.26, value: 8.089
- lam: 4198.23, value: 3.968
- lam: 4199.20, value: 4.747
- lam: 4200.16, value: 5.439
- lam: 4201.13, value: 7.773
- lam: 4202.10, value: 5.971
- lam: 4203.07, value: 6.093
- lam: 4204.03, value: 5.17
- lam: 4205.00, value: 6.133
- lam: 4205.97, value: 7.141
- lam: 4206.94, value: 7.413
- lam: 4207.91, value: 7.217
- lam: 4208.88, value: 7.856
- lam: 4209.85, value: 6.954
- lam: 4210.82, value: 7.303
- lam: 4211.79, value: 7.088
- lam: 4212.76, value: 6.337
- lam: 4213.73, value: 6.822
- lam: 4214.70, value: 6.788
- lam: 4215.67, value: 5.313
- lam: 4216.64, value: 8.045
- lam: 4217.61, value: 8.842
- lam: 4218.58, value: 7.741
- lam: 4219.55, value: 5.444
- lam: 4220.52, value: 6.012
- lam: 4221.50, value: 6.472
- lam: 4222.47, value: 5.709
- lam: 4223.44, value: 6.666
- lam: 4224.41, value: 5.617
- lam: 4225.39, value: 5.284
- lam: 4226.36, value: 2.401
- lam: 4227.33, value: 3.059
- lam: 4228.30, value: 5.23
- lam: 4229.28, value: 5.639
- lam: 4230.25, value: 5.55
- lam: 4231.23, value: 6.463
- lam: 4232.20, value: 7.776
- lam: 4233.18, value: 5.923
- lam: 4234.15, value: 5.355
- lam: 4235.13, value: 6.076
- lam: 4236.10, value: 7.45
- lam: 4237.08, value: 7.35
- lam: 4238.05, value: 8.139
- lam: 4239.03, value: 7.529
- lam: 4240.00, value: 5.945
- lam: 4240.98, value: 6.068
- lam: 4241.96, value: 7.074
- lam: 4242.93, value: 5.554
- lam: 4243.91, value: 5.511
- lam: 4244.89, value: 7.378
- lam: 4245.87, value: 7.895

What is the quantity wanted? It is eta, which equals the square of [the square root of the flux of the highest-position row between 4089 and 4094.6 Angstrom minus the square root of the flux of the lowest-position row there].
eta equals 0.05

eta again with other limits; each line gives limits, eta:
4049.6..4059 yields 0.18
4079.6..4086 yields 0.16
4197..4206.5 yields 0.03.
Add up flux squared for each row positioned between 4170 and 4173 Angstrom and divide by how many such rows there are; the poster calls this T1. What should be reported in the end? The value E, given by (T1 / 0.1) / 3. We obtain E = 116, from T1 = 35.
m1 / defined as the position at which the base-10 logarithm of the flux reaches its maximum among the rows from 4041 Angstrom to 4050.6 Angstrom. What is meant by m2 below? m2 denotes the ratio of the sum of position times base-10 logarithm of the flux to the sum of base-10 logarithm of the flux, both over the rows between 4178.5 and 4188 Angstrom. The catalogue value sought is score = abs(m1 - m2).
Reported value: 132.9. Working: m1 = 4050.11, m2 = 4183.0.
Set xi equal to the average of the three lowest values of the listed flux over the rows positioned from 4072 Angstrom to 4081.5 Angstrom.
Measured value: 5.4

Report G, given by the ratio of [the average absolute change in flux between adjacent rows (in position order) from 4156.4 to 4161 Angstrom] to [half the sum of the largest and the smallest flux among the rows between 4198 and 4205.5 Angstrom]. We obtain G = 0.22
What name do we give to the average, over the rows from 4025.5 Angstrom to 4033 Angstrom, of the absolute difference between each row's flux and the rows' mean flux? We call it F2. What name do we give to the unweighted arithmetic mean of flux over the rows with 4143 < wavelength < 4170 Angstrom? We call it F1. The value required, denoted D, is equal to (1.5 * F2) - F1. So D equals -5.67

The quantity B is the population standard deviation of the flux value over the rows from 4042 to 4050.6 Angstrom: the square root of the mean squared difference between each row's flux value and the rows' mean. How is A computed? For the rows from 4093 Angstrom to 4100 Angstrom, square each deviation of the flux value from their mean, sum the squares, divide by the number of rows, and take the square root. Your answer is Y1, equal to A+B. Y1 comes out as 2.5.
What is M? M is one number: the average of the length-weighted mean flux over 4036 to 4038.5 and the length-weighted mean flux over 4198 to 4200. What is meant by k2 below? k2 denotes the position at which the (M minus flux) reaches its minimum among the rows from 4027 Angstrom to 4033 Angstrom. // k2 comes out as 4029.64 Angstrom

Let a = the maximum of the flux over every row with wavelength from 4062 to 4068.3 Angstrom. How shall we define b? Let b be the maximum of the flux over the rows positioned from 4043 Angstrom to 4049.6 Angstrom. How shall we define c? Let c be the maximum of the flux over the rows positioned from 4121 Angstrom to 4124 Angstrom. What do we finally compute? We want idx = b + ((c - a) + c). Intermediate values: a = 6.877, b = 7.296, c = 6.943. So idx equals 14.3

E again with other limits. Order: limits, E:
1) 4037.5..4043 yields 173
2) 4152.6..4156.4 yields 129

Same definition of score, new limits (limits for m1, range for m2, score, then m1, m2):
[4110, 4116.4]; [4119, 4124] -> 7.5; 4114.02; 4121.6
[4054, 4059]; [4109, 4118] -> 58.8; 4054.77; 4113.6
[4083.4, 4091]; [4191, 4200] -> 105.6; 4089.46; 4195.1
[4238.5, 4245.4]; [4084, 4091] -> 151.3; 4239.03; 4087.7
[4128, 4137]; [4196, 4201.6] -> 68.6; 4130.15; 4198.7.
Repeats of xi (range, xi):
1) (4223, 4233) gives 3.6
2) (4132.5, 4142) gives 5.7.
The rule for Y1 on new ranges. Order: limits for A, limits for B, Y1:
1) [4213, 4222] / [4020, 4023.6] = 2.3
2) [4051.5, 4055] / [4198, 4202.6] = 2.2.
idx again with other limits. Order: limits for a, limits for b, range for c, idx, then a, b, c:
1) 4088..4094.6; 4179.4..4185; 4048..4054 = 14.9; 9.351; 8.436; 7.901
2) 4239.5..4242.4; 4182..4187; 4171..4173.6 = 13.8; 7.074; 6.965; 6.95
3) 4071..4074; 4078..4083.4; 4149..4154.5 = 16.0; 8.066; 7.538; 8.275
